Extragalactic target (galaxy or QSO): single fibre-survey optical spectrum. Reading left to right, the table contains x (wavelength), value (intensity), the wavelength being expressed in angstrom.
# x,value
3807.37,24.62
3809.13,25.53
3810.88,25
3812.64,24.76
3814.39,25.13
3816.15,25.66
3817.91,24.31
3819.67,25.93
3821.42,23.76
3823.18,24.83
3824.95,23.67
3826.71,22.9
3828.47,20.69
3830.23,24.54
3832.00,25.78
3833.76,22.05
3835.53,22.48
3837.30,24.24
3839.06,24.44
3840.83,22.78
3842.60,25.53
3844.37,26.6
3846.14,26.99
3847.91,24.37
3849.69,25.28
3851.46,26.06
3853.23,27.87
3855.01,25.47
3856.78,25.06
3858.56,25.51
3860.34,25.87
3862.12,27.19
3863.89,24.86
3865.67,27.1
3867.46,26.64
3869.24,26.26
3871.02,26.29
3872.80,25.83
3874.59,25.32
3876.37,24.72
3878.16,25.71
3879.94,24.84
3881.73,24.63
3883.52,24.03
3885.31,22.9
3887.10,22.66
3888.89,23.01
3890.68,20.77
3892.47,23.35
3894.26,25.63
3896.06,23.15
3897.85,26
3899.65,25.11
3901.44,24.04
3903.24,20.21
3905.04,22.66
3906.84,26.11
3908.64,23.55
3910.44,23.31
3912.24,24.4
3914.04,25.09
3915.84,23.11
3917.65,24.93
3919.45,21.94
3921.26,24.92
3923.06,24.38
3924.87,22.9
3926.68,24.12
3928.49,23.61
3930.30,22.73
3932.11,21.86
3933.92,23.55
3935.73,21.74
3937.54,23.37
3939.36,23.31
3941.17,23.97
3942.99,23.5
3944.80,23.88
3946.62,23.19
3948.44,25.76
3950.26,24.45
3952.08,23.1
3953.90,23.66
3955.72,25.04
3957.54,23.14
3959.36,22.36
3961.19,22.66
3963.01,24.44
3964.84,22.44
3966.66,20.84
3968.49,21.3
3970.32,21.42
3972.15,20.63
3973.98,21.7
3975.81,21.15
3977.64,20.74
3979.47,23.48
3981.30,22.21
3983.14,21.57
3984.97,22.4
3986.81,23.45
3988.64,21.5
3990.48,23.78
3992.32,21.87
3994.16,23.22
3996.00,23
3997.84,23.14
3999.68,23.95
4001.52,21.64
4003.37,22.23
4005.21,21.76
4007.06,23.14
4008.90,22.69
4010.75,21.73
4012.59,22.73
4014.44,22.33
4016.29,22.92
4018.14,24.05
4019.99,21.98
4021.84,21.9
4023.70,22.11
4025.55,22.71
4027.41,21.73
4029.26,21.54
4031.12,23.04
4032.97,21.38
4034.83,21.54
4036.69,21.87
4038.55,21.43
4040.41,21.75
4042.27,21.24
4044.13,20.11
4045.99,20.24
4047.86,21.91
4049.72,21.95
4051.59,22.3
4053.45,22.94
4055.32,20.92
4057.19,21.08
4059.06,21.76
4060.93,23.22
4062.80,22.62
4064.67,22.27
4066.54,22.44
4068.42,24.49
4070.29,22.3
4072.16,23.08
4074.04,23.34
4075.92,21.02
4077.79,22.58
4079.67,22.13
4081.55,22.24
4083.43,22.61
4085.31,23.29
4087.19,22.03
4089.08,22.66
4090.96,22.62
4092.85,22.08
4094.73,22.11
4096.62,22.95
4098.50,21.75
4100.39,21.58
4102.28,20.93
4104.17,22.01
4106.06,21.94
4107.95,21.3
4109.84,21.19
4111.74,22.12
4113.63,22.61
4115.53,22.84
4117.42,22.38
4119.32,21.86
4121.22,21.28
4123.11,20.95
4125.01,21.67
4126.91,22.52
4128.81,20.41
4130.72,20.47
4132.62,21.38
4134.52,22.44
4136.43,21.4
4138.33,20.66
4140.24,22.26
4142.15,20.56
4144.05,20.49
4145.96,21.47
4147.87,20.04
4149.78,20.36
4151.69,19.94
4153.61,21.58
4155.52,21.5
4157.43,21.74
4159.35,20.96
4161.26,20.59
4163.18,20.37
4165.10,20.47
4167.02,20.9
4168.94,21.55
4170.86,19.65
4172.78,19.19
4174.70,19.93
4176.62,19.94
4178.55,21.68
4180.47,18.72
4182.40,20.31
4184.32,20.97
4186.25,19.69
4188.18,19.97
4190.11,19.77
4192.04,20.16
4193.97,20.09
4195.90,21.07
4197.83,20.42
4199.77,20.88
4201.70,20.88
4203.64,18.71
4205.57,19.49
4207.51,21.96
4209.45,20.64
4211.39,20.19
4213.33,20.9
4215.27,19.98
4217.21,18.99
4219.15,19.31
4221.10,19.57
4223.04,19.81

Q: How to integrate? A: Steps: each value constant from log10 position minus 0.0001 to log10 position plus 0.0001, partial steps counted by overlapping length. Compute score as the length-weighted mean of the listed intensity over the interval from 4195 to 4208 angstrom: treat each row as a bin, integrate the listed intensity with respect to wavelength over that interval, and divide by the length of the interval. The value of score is 20.4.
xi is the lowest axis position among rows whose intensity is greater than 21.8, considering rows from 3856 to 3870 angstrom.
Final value 3856.78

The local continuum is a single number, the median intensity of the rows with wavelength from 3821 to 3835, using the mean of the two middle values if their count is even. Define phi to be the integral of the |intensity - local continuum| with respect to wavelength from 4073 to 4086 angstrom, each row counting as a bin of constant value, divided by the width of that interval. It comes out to 1.3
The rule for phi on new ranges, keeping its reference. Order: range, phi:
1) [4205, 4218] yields 3.4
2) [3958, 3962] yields 1.1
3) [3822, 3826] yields 0.5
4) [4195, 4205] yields 3.4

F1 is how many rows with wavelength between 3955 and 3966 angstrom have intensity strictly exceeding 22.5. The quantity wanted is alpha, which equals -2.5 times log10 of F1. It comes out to -1.51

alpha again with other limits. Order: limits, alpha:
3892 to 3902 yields -1.95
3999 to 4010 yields -1.19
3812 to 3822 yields -1.95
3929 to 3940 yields -1.51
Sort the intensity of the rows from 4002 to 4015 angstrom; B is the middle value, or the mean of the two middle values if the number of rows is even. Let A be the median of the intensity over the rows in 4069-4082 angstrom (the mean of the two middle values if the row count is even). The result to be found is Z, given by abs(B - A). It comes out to 0.0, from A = 22.3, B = 22.3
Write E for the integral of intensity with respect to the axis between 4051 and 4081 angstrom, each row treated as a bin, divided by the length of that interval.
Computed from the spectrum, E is 22.4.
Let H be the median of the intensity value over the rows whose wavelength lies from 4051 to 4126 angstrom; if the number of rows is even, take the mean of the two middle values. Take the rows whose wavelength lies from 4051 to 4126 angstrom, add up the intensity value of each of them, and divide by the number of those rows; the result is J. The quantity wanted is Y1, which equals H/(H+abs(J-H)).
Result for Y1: 1.000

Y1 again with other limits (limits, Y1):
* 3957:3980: 0.985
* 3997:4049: 0.991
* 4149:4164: 0.995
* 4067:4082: 0.991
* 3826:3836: 0.983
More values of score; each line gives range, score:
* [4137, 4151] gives 20.8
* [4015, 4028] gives 22.5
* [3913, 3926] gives 23.9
